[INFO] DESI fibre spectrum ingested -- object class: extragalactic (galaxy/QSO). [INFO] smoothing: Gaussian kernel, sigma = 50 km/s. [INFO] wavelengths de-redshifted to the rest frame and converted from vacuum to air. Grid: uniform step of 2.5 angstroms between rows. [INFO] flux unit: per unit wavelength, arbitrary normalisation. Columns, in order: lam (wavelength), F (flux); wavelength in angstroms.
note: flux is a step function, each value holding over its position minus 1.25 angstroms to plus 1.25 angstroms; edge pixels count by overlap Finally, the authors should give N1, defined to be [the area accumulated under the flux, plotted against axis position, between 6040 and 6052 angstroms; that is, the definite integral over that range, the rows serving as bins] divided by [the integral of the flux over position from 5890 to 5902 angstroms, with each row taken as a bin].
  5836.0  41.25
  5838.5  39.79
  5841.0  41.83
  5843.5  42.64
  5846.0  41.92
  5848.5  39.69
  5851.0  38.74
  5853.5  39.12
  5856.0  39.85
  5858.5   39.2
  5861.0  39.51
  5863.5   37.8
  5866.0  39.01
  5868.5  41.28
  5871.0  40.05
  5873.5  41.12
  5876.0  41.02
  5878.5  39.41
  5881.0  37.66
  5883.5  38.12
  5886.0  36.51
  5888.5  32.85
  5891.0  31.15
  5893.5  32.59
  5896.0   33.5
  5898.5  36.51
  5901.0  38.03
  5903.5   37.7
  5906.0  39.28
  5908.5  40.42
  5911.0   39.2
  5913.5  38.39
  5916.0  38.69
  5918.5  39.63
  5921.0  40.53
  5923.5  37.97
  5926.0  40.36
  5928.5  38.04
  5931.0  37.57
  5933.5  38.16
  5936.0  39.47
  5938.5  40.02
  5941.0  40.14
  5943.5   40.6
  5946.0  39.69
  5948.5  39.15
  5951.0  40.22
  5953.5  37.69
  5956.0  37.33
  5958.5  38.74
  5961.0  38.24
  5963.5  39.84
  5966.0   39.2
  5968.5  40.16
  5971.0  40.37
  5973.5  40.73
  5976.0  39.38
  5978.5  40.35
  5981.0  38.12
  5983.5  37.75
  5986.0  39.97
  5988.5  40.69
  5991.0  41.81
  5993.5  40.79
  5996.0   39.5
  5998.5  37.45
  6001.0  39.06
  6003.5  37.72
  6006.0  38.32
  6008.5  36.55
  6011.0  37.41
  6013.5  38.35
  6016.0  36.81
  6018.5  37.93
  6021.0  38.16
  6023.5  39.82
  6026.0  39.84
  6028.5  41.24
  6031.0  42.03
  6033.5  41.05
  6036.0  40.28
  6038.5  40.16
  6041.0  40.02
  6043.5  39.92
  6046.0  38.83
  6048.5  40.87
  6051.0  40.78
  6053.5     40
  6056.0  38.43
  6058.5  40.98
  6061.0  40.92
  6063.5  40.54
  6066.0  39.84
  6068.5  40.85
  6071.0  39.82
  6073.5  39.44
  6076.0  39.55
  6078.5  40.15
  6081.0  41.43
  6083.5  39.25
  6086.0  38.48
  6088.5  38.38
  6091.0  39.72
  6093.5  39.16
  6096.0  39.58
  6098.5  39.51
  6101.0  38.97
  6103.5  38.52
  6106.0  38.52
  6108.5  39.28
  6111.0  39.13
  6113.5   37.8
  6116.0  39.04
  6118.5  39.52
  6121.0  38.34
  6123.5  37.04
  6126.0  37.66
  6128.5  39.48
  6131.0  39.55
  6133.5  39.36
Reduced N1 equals 1.17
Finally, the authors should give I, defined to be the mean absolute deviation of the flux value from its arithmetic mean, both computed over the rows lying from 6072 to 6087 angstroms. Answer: 0.72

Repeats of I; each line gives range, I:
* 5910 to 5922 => 0.63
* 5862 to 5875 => 1.16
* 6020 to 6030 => 0.80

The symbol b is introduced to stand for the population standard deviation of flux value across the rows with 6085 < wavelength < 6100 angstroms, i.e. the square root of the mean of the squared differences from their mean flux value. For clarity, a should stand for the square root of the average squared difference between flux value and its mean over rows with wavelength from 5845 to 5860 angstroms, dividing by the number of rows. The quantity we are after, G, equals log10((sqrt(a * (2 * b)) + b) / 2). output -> -0.10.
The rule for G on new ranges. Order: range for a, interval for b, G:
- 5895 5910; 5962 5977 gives 0.02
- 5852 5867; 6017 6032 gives 0.16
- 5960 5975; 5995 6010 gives 0.06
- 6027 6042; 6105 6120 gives -0.13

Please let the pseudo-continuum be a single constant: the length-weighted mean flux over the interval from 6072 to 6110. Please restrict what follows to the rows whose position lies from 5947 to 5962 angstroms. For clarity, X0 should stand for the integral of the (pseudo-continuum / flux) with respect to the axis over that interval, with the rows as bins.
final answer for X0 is 15.30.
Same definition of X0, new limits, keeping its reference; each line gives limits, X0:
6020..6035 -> 14.62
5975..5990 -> 14.98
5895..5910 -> 15.72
